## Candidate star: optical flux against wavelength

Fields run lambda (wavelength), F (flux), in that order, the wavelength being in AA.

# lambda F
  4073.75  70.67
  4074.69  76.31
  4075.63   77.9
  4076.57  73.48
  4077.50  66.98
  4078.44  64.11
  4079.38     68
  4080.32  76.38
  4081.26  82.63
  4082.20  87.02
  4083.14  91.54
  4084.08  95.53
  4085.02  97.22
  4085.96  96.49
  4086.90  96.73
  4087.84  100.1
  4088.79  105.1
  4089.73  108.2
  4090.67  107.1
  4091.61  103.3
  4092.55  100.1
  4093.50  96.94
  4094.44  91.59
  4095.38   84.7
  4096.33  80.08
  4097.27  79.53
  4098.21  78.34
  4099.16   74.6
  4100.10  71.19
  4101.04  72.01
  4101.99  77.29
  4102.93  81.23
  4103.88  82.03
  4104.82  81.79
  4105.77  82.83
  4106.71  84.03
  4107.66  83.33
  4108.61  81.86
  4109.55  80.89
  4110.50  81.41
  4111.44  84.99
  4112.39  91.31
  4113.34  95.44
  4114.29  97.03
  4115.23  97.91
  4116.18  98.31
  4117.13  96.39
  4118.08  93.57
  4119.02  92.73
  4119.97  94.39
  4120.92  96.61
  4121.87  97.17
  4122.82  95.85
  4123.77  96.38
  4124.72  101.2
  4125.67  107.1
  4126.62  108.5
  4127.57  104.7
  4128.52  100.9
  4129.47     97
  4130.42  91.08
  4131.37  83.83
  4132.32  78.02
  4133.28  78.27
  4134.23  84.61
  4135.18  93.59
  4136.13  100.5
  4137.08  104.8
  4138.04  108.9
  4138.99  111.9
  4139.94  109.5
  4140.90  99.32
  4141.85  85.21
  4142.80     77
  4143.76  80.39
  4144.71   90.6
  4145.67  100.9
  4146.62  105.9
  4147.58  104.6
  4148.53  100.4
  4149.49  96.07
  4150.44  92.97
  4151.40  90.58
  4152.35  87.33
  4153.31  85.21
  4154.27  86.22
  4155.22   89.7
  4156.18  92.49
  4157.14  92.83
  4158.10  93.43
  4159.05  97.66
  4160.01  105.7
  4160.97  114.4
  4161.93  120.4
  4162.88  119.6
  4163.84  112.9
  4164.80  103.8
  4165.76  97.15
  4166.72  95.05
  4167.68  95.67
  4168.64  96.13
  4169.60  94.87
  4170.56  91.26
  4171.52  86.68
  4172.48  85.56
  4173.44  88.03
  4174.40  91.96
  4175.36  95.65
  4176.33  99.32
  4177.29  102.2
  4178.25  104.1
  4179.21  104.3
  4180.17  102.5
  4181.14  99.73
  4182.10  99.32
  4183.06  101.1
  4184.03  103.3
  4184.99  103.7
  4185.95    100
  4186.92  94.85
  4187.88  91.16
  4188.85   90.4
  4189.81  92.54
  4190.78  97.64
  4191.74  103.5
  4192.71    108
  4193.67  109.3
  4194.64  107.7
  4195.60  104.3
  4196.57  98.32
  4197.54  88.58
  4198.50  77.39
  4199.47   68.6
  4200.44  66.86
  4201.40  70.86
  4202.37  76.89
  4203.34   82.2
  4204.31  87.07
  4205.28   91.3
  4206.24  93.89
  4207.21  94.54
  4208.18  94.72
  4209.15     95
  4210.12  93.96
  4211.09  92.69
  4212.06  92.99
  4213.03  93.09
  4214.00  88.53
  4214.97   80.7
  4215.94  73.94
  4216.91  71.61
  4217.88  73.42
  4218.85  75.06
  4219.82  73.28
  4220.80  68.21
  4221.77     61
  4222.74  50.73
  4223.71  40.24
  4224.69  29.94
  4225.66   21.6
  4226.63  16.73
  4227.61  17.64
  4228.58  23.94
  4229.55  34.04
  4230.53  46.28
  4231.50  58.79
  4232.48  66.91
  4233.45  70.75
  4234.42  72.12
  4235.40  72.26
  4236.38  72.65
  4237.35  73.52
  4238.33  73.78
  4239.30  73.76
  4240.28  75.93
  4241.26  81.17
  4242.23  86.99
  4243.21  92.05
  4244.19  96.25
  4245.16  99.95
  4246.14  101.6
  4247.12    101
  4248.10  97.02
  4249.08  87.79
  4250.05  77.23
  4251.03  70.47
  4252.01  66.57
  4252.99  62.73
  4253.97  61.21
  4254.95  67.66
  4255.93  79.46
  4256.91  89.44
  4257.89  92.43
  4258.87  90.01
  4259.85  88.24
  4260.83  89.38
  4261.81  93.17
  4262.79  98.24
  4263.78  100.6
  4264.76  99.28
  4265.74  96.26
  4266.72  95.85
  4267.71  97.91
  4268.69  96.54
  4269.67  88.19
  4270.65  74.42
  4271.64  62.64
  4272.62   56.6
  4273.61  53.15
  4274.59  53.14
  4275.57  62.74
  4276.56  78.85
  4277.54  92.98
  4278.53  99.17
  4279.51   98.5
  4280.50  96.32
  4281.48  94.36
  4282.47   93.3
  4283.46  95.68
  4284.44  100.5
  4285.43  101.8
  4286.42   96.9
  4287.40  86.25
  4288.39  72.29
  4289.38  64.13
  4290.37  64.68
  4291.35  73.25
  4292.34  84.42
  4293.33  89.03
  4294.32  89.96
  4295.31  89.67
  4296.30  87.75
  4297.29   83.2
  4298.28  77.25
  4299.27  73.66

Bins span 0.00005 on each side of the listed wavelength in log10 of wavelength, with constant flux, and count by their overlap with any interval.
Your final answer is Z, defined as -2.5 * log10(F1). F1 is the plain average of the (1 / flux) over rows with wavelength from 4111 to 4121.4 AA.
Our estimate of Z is 4.94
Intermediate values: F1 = 0.0106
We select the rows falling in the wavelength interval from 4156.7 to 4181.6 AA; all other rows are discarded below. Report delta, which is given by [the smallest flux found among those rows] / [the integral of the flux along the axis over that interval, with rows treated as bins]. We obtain 0.034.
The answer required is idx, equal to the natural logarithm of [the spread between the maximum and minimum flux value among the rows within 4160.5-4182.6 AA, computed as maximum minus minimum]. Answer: 3.55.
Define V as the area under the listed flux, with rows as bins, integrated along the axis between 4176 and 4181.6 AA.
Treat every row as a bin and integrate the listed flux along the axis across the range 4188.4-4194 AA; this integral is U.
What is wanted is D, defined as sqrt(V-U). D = 3.3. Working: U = 561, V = 572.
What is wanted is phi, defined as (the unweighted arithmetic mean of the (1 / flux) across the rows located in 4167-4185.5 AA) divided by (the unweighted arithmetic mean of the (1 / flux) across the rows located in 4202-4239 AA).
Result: 0.56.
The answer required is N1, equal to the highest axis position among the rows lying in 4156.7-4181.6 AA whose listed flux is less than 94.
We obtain 4174.40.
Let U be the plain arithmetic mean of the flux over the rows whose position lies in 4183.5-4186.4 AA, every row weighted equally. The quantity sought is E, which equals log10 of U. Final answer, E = 2.01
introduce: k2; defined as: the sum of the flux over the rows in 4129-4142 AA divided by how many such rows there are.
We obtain 95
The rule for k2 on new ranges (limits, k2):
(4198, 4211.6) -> 85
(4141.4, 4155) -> 92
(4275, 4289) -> 91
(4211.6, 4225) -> 69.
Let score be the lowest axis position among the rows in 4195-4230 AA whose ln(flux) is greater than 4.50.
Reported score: 4195.60 AA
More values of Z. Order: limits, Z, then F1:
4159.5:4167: 5.08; 0.0093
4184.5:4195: 4.99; 0.0101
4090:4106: 4.81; 0.0119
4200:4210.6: 4.82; 0.0118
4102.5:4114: 4.81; 0.0119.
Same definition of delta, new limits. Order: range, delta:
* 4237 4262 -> 0.029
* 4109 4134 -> 0.033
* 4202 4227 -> 0.009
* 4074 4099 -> 0.029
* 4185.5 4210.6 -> 0.029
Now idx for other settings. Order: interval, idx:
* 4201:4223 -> 3.79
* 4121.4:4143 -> 3.55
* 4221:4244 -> 4.32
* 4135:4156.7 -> 3.55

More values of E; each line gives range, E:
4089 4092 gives 2.03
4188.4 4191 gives 1.97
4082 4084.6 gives 1.96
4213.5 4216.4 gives 1.91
